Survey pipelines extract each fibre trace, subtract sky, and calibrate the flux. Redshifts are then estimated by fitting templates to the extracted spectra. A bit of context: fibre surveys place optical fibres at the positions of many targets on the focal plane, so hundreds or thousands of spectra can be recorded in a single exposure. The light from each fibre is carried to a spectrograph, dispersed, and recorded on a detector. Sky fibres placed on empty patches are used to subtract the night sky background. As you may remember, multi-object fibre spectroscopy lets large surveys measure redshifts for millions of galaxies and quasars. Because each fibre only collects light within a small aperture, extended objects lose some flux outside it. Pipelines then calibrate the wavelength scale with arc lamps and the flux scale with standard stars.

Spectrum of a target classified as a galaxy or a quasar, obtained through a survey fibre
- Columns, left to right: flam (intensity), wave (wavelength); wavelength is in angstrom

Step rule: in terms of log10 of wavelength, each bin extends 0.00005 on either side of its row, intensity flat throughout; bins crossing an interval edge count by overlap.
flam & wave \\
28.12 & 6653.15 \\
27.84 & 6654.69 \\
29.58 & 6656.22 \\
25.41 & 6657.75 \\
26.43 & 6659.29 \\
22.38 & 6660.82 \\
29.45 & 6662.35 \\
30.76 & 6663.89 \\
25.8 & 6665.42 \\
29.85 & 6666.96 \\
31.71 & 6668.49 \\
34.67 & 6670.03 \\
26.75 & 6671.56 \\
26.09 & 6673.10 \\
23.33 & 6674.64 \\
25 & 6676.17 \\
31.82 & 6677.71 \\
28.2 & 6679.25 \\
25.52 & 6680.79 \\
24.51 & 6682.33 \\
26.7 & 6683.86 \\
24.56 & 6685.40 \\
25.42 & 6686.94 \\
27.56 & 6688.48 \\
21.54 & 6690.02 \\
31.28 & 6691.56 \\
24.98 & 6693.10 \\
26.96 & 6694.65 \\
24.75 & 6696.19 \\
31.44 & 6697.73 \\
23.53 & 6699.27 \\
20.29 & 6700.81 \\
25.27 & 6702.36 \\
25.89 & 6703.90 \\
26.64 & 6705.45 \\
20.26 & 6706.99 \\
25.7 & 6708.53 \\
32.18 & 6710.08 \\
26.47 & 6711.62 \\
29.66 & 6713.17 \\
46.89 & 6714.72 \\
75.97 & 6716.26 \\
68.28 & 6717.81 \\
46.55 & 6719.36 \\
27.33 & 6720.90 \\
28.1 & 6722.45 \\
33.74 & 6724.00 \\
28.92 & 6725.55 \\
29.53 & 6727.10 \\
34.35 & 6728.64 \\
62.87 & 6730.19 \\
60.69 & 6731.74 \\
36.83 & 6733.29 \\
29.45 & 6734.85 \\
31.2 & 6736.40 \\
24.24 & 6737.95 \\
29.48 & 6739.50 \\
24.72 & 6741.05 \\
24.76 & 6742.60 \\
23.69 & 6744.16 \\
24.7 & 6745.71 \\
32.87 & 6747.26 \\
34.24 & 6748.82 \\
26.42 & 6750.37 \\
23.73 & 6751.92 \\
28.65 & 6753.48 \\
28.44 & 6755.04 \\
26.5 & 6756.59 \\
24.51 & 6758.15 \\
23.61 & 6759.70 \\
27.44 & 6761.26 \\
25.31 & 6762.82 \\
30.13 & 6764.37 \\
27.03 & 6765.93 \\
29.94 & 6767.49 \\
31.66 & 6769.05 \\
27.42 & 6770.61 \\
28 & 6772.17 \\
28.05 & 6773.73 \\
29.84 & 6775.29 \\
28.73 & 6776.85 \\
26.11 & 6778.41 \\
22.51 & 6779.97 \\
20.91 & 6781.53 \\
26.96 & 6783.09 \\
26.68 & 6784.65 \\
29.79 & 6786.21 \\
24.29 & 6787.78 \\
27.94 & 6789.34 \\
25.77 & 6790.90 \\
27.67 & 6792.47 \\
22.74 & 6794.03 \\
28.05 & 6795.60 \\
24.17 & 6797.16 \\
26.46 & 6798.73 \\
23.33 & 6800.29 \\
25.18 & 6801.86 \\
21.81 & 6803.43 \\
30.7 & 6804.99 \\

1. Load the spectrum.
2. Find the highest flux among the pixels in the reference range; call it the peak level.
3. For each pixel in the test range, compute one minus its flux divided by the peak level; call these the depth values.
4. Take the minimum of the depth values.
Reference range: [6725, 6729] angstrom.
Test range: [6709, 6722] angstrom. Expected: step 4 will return -1.21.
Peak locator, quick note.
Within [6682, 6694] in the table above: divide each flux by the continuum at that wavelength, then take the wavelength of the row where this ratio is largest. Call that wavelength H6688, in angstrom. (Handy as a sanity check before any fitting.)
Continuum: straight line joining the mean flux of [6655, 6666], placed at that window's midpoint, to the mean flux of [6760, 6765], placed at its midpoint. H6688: 6691.56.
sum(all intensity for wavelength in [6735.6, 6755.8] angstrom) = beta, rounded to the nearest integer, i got 357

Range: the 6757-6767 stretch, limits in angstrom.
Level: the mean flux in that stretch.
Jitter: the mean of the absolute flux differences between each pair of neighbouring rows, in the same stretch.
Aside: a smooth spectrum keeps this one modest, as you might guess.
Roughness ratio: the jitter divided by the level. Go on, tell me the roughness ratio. 0.11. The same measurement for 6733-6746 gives 0.13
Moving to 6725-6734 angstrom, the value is 0.28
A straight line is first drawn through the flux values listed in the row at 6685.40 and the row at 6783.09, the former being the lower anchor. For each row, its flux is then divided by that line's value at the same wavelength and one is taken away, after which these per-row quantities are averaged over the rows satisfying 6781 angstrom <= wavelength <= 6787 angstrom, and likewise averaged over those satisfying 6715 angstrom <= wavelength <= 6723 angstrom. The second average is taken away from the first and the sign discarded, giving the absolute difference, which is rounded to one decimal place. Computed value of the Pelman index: 1.0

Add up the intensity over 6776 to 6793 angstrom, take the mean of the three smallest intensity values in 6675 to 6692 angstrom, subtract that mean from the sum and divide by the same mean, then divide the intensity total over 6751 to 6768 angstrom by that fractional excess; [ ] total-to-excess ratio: 26.3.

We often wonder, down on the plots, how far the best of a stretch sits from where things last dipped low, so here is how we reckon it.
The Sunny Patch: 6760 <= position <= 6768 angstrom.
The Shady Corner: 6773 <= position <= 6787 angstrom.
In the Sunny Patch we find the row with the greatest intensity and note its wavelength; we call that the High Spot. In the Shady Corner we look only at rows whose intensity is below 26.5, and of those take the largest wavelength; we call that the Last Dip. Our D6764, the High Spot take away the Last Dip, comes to -17.2 angstrom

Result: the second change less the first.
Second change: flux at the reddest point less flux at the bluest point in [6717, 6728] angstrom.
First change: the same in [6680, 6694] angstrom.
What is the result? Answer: -38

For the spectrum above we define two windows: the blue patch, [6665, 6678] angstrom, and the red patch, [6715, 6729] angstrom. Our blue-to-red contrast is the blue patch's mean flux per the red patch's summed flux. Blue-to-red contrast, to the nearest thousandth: 0.076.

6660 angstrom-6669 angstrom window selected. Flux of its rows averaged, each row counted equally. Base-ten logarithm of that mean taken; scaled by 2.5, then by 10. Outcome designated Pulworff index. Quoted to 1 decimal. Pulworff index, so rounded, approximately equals 36.3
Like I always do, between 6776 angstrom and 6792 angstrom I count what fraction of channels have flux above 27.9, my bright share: 0.3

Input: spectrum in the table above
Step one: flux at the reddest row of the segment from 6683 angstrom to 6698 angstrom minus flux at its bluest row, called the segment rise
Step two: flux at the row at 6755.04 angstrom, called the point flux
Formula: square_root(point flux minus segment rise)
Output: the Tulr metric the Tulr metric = 4.9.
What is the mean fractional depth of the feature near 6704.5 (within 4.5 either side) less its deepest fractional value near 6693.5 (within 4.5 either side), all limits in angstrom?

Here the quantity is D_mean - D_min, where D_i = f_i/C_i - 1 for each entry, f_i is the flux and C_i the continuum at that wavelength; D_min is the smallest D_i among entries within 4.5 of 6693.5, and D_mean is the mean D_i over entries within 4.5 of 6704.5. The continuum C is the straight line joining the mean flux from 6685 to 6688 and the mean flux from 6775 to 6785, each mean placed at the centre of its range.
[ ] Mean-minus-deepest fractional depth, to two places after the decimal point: 0.09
